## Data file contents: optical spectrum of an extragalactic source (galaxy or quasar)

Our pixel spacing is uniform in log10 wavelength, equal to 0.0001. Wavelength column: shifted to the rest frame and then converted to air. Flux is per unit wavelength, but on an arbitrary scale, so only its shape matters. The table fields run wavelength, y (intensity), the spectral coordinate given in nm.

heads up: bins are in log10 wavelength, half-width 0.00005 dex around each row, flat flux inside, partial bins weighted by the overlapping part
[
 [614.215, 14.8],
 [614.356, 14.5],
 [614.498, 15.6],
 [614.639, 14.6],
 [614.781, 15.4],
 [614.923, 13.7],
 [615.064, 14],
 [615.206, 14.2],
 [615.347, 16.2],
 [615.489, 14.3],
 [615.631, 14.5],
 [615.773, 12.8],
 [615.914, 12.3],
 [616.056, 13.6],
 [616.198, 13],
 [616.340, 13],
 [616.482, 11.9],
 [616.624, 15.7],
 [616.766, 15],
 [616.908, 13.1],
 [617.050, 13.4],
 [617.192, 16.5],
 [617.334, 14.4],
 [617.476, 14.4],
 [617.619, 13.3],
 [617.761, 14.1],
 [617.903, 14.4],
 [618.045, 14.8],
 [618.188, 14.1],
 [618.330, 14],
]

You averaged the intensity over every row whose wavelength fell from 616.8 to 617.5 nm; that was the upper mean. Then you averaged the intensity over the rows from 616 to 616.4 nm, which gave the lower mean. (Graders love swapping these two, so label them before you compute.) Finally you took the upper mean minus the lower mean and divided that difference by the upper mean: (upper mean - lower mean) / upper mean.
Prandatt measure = 0.08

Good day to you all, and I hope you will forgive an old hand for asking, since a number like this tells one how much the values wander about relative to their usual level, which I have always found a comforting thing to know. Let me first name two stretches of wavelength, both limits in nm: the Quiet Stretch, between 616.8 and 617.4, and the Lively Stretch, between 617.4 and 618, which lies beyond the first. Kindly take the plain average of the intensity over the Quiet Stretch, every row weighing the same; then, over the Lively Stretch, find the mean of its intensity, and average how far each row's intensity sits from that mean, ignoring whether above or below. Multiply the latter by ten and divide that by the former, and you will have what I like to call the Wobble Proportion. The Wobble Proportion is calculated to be 0.26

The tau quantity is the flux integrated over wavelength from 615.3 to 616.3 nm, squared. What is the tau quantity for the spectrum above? 188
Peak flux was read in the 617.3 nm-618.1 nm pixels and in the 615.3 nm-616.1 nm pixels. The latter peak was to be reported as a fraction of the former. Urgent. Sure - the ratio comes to 1.09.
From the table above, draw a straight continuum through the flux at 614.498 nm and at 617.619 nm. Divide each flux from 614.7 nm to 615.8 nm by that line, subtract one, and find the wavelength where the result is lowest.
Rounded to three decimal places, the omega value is 615.773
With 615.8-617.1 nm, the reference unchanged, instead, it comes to 616.482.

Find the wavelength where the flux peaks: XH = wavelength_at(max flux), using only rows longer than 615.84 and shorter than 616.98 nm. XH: 616.624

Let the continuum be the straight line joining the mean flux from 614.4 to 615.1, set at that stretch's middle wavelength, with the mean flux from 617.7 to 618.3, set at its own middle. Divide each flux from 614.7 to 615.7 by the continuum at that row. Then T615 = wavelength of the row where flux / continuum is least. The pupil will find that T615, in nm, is 614.923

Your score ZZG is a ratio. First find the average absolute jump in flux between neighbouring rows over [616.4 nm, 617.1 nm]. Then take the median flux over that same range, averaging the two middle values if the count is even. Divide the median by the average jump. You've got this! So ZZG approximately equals 8.0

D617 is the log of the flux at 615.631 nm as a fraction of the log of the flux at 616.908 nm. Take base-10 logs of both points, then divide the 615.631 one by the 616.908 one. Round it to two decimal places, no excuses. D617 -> 1.04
